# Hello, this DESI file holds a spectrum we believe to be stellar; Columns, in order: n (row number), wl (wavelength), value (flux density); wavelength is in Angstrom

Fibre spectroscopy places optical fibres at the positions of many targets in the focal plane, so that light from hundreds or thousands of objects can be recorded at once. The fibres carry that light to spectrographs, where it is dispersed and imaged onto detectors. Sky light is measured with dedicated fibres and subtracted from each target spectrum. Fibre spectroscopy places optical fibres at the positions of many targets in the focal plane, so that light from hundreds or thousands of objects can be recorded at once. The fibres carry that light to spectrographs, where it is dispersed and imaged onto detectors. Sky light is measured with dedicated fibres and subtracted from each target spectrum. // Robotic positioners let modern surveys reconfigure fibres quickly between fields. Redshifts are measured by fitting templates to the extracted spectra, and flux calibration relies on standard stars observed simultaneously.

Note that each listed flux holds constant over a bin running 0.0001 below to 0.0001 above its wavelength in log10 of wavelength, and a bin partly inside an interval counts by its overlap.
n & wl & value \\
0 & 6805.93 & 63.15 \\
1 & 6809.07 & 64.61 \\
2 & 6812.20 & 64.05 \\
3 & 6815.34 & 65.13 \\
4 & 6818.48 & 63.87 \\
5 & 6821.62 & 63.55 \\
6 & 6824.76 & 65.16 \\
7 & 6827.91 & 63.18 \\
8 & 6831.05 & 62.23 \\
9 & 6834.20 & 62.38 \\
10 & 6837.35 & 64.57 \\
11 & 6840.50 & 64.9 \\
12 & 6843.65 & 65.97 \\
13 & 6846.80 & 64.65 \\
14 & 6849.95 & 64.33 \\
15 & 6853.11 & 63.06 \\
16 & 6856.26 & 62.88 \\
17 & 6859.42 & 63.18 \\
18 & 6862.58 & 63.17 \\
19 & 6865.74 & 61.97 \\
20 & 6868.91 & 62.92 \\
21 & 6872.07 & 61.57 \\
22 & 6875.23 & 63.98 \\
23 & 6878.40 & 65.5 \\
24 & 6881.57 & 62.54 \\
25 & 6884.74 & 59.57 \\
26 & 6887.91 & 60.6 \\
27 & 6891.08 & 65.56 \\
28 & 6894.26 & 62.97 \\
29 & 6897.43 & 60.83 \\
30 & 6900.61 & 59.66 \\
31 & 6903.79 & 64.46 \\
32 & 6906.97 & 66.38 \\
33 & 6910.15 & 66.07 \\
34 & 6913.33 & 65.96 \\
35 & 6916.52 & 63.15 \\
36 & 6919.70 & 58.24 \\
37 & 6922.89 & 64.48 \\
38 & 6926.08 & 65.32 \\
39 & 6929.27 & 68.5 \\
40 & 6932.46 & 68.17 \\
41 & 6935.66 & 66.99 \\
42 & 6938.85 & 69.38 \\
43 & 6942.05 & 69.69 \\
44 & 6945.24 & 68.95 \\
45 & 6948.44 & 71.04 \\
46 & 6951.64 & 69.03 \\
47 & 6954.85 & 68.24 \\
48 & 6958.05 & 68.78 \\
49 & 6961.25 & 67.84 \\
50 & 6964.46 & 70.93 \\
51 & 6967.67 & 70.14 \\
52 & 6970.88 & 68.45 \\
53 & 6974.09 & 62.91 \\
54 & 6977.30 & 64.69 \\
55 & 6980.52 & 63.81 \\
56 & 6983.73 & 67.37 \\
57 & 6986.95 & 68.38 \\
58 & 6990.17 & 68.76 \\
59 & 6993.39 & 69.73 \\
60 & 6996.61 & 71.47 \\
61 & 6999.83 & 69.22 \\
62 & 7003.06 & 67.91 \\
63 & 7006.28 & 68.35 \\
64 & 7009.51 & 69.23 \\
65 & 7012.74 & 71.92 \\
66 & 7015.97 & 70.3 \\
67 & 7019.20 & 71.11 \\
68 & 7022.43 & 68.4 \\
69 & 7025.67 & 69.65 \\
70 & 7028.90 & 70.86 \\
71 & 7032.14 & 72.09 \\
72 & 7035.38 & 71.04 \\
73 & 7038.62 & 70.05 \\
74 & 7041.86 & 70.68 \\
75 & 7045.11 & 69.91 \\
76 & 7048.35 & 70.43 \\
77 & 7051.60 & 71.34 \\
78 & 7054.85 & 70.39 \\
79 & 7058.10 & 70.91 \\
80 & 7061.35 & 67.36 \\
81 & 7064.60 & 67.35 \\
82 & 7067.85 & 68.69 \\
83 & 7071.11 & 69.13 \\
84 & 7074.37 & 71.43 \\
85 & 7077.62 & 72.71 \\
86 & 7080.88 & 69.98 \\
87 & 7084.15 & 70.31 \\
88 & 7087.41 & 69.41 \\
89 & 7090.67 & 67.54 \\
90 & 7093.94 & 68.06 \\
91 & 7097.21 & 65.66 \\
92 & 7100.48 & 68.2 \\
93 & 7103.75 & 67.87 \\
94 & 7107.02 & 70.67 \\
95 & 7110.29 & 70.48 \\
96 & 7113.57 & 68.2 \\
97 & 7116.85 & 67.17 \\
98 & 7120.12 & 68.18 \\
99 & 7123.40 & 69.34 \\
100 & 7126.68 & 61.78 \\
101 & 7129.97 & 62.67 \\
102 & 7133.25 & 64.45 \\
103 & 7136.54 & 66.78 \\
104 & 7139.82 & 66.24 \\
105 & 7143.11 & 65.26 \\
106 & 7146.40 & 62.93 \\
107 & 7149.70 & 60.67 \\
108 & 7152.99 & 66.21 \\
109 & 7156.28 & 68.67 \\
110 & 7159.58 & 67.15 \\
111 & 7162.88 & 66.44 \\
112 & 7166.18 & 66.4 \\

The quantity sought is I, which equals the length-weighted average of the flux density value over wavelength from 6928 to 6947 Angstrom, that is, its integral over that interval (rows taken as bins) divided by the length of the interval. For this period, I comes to 68.6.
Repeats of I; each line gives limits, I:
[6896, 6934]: 64.3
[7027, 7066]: 70.2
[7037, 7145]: 68.4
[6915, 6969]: 67.6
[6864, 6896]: 62.7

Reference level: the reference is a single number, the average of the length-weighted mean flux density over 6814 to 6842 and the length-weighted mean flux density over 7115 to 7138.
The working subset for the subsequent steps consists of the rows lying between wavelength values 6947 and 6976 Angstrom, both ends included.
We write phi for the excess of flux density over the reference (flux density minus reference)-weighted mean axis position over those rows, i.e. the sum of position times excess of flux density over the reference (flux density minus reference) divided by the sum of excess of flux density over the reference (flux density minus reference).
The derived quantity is 6958.6 Angstrom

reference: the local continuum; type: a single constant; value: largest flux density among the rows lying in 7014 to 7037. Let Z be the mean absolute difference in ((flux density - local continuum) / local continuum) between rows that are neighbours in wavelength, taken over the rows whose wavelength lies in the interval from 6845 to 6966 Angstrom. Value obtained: 0.025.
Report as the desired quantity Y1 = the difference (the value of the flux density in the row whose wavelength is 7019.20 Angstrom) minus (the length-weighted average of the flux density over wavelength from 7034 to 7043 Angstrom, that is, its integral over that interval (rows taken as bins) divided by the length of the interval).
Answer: 1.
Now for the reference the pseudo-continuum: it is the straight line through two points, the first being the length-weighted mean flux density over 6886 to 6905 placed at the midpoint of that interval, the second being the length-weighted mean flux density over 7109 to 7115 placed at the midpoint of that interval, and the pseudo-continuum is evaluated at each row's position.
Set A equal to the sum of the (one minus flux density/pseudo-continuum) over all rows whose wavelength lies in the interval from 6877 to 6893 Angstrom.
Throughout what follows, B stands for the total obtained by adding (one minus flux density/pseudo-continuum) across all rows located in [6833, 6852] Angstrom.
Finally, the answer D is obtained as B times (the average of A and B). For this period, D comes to 0.09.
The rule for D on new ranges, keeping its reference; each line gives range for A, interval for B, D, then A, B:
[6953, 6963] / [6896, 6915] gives 0.02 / -0.19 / -0.13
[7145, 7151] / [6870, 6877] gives 0.00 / 0.24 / -0.04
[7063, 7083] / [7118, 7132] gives 0.01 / -0.17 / 0.24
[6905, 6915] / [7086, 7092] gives 0.00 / -0.16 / 0.00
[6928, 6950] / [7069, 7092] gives 0.07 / -0.58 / -0.19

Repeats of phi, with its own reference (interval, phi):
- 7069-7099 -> 7081.4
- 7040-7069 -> 7053.2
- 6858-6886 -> 6873.4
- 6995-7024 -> 7009.6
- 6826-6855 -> 6835.9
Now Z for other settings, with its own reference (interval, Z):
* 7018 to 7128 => 0.021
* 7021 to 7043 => 0.015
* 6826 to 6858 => 0.012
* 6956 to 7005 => 0.026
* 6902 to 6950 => 0.027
